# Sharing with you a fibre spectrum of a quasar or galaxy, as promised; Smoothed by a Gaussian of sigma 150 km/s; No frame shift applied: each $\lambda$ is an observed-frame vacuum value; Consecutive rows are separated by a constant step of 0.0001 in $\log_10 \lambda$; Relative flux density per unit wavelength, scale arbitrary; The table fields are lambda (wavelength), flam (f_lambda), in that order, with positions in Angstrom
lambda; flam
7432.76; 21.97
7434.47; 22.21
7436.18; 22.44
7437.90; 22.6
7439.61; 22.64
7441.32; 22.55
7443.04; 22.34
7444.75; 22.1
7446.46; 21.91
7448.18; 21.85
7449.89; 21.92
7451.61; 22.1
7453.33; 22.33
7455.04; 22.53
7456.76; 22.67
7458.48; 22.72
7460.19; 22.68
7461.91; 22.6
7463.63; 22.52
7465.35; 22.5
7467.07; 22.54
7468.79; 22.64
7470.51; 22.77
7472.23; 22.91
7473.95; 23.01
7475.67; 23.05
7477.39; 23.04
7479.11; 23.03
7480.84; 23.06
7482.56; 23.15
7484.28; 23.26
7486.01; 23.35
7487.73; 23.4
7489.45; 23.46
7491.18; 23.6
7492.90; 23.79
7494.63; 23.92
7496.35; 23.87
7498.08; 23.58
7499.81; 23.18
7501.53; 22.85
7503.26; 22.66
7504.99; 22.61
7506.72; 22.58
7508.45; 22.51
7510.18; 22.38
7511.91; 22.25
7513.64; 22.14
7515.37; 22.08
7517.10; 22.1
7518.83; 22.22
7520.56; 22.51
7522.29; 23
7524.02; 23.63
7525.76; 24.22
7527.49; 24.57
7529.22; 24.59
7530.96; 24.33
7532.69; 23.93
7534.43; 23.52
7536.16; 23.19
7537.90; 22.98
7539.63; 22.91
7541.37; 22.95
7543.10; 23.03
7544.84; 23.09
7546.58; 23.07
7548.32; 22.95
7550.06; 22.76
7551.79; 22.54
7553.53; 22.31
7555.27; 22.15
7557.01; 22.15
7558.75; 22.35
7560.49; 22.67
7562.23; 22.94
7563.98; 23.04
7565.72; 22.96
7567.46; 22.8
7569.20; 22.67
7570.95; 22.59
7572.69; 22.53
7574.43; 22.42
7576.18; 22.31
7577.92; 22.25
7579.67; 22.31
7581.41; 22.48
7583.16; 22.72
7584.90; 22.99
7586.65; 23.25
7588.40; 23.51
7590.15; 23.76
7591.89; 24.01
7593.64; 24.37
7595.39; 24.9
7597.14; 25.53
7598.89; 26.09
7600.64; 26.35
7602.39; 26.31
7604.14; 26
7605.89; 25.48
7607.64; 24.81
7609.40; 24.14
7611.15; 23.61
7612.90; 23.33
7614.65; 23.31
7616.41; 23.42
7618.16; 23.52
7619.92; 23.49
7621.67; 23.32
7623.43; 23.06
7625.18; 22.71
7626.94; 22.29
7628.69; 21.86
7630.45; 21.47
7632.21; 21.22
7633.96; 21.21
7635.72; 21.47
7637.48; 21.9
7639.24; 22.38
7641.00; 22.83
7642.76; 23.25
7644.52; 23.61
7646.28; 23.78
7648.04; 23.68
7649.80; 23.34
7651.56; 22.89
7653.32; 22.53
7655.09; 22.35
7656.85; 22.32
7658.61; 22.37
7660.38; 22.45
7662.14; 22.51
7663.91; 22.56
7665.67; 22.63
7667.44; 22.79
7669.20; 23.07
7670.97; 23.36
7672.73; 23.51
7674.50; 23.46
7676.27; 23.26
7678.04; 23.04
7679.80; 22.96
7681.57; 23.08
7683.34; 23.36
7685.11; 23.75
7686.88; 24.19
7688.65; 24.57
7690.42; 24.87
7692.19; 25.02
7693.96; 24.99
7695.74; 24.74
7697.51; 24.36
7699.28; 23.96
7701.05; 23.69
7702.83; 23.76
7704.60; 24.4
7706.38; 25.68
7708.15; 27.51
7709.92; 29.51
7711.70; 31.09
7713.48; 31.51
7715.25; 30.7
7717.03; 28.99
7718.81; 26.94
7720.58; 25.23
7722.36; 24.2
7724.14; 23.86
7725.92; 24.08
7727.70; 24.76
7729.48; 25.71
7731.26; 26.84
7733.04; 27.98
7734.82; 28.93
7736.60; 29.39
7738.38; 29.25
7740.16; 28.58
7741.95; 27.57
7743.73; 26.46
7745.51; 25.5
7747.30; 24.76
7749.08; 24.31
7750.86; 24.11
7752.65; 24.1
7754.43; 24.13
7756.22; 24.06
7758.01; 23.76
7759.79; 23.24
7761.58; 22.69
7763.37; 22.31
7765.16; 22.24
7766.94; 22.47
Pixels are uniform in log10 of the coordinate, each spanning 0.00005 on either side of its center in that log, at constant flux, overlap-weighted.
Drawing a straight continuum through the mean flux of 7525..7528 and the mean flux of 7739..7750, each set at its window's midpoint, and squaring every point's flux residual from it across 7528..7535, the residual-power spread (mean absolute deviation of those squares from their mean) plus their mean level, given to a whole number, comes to 1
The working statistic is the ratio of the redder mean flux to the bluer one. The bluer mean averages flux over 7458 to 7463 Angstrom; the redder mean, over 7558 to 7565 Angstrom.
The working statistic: 1.00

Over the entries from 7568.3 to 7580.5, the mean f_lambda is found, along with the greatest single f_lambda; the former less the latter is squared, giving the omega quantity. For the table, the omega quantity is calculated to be 0.05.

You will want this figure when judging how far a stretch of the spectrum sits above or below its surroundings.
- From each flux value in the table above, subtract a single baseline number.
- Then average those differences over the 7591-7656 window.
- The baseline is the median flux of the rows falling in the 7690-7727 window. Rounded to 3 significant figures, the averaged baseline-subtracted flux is -1.48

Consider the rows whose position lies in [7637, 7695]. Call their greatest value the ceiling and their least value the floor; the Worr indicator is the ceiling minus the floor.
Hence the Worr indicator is 3.1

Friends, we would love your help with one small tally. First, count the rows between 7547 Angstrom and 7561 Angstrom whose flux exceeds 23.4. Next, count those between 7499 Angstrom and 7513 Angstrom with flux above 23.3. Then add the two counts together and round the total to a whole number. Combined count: 0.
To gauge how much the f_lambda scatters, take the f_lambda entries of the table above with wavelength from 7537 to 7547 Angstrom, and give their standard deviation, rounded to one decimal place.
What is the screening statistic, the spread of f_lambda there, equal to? 0.1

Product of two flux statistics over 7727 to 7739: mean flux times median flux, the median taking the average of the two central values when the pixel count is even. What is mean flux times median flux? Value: 771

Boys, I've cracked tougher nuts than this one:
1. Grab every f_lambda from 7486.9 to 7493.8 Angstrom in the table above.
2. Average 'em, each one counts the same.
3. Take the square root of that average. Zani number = 4.85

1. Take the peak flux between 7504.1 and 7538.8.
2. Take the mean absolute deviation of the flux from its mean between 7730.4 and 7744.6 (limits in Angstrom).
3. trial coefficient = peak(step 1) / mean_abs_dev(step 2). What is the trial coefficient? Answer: 27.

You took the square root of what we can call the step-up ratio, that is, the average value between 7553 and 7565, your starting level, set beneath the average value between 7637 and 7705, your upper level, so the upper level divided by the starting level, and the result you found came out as 1.02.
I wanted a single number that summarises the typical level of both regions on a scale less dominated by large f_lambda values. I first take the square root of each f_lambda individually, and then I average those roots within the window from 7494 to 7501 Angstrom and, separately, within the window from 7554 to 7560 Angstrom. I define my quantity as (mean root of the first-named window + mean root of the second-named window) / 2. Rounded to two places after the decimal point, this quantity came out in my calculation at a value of 4.79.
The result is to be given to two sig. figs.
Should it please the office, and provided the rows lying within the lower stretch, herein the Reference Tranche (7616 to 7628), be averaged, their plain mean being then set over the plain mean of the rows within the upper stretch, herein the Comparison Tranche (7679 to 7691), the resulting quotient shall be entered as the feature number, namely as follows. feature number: 0.97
